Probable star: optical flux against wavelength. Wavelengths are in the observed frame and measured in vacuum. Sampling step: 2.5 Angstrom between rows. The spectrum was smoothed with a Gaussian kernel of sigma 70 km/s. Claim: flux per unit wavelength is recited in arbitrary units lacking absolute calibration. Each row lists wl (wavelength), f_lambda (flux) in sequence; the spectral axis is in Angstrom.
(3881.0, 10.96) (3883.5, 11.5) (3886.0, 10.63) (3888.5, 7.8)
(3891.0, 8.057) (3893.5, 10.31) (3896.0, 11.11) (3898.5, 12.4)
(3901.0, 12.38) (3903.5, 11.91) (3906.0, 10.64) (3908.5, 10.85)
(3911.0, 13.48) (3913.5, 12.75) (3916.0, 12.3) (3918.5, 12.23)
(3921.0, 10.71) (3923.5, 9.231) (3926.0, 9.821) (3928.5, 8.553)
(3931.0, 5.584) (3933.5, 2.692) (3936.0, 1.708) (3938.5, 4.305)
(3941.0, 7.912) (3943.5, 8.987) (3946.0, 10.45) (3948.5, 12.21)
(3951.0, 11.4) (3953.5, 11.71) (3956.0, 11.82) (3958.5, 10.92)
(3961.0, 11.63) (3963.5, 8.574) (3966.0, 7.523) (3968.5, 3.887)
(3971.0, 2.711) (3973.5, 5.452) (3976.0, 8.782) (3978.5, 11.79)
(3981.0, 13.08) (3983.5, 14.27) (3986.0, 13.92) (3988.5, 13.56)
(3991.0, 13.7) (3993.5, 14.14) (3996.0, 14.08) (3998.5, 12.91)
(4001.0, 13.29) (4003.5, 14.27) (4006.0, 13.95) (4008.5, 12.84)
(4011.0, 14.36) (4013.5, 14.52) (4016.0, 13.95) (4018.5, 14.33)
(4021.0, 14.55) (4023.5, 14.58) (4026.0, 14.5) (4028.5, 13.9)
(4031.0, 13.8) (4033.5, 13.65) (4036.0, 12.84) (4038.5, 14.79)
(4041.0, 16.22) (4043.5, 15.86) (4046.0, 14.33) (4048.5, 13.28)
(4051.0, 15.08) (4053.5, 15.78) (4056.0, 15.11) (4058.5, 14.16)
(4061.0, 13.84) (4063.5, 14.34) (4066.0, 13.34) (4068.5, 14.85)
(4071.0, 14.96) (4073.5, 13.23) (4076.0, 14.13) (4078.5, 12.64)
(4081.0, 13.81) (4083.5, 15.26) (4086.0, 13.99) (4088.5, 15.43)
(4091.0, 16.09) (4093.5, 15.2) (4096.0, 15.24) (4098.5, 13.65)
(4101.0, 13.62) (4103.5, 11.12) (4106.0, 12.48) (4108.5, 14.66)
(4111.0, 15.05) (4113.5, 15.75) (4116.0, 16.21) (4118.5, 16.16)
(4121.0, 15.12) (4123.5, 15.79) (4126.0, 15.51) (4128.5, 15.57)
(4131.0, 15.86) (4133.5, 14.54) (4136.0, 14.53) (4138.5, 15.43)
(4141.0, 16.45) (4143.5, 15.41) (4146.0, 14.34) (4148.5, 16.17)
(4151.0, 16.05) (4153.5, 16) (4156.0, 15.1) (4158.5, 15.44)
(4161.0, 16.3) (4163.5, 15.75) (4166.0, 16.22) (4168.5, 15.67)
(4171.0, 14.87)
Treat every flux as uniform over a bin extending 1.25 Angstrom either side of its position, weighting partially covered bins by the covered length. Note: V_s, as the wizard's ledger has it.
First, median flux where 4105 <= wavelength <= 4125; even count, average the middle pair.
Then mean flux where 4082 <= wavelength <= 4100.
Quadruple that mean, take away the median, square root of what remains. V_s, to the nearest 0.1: 6.7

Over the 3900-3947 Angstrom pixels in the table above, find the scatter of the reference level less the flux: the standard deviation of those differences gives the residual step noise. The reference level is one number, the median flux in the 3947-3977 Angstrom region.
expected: 3.4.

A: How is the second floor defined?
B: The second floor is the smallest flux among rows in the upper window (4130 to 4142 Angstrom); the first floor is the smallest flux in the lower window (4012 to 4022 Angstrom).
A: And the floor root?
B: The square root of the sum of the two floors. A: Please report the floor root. 5.34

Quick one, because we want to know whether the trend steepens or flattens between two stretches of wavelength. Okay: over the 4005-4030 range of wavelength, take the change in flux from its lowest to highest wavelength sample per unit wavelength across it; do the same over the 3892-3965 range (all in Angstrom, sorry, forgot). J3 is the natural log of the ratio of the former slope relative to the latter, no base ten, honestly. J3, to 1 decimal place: -2.4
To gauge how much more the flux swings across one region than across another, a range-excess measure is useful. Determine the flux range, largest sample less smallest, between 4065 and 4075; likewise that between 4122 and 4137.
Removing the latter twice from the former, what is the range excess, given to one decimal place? -0.9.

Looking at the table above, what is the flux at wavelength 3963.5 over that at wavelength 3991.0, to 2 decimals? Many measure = 0.63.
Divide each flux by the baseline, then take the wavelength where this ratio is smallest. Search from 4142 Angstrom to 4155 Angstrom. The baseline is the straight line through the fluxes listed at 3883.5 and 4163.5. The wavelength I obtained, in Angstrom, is 4146.0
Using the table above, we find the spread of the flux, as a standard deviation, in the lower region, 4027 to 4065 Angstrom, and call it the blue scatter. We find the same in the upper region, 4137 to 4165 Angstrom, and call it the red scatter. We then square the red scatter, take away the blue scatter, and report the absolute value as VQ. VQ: 0.6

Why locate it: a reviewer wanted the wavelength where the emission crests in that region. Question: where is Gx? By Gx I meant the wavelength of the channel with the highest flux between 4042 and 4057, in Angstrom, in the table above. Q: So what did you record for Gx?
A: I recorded 4043.5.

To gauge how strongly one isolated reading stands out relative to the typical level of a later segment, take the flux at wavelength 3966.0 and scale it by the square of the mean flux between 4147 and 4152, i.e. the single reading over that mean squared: 0.029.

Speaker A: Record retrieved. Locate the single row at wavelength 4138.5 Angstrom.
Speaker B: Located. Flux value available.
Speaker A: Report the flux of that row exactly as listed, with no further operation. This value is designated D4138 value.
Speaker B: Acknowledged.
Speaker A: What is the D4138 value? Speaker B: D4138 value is 15.43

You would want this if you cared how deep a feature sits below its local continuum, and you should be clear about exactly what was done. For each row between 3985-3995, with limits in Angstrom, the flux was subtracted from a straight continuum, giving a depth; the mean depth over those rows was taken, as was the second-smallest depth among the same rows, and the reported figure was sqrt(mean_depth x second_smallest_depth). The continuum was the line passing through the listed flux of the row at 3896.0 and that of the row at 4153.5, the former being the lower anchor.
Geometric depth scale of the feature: 1.02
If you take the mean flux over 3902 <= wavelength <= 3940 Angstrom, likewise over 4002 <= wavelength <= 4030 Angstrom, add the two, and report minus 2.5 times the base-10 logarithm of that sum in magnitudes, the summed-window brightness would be -3.42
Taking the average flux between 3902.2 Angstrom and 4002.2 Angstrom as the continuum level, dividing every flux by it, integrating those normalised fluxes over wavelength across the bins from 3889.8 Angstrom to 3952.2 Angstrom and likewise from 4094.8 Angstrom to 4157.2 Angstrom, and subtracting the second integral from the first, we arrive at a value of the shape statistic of -33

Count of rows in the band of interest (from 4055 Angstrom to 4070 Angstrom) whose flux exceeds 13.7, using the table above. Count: 5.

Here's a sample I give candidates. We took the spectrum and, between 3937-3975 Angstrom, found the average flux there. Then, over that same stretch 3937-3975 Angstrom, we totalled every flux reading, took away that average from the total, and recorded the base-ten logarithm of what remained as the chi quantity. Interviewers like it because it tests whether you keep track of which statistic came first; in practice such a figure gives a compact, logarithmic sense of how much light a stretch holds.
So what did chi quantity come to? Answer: 2.08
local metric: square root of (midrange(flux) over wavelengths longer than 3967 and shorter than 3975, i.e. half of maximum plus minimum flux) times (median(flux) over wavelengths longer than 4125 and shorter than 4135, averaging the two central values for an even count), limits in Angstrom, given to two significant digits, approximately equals 8.0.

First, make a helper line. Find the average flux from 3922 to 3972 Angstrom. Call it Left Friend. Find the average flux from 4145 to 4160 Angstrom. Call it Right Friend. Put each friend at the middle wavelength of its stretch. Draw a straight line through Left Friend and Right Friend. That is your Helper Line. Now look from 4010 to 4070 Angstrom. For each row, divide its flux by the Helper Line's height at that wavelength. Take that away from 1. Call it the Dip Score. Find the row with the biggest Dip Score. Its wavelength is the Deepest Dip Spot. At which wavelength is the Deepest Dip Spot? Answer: 4066.0 Angstrom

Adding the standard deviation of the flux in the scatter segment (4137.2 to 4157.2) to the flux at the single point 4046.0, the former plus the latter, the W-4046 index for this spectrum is 15.0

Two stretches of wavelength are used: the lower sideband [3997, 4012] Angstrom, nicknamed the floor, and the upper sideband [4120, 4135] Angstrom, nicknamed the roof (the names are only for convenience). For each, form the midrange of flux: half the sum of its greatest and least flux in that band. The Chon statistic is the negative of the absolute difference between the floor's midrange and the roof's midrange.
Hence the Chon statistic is -1.6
